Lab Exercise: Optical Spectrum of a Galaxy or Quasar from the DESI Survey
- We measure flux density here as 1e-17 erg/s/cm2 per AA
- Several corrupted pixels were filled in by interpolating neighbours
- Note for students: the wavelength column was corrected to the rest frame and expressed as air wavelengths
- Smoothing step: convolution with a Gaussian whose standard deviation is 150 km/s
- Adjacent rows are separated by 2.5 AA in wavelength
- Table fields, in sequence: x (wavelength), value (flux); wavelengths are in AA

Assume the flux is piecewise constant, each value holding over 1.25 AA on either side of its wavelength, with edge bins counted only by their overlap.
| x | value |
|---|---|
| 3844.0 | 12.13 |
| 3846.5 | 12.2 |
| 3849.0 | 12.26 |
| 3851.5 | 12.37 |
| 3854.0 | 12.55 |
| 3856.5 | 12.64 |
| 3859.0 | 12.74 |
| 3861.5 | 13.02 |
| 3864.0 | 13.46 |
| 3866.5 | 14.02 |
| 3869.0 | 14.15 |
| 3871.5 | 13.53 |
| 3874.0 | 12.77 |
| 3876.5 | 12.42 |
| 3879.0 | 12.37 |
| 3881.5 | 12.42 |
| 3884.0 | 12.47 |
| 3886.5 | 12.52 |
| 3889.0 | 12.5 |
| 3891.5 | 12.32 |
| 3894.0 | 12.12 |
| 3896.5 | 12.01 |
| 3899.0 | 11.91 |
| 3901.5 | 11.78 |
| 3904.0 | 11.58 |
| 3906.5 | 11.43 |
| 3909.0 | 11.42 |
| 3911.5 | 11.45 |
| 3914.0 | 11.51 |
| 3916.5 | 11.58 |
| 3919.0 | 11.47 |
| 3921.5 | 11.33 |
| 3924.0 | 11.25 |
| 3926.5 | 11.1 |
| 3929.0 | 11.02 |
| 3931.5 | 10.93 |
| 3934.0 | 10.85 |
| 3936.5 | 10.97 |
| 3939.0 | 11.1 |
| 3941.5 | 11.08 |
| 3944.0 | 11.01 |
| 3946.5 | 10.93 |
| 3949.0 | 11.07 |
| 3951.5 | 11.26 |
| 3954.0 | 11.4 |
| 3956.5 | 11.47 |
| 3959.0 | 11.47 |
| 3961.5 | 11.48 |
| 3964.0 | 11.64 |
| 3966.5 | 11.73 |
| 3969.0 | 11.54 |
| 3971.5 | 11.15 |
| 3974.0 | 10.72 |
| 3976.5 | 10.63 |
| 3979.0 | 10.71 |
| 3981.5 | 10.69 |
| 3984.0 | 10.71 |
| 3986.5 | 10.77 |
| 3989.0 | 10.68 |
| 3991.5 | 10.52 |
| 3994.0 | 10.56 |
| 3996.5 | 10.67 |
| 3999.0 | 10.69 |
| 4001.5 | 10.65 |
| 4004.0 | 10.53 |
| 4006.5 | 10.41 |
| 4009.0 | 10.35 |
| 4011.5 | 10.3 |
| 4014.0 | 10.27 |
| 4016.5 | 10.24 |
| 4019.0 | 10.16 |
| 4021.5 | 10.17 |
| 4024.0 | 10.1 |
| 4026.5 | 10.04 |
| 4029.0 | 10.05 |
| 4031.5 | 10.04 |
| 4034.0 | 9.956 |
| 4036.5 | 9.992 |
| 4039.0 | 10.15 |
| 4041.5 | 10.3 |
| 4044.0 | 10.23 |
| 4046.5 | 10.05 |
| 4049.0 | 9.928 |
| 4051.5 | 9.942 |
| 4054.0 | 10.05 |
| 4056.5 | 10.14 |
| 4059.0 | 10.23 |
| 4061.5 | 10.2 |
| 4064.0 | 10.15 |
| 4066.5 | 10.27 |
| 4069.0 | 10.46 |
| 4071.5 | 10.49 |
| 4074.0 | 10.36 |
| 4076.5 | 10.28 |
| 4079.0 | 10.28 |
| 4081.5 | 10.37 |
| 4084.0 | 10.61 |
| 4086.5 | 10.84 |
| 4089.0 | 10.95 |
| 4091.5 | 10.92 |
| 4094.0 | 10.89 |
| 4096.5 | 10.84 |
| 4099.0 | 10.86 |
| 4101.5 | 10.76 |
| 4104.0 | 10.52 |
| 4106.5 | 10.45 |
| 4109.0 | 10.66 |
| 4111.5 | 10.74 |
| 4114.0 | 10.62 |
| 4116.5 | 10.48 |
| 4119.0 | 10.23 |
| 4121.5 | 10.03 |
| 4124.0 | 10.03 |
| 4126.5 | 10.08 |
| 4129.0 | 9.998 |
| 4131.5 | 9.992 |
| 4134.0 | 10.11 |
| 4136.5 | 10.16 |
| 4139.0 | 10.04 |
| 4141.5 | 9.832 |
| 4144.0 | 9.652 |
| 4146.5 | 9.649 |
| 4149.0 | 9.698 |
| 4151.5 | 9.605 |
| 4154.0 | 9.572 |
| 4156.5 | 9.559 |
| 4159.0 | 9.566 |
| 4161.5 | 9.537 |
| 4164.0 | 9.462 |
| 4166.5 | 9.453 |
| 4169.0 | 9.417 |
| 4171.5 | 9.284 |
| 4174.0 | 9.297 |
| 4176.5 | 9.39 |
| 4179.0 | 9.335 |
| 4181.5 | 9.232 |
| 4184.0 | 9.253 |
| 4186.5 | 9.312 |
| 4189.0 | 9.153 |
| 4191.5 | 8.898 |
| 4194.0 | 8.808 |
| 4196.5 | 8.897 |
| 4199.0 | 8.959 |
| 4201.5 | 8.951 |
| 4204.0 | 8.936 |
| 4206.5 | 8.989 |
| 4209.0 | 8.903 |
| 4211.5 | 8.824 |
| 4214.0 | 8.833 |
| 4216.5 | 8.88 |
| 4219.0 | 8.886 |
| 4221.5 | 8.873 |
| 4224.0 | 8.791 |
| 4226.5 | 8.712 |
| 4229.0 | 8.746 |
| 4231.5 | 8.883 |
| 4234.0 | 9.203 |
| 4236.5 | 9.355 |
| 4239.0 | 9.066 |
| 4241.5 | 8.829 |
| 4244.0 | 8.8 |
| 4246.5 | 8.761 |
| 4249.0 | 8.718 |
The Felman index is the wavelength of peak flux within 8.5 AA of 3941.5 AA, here 3939.0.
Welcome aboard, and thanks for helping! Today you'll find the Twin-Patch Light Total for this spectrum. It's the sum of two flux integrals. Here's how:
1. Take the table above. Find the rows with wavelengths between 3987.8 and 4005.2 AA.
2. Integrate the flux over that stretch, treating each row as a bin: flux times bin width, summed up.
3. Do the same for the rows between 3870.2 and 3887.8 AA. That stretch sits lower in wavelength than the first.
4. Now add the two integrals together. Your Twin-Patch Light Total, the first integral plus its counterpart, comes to 407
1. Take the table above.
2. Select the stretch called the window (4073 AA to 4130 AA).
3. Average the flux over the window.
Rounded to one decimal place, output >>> 10.5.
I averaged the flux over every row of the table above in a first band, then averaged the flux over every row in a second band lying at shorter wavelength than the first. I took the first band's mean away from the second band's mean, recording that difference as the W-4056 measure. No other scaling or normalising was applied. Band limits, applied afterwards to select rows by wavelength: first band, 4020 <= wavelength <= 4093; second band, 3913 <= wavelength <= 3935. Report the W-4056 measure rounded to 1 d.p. 1.0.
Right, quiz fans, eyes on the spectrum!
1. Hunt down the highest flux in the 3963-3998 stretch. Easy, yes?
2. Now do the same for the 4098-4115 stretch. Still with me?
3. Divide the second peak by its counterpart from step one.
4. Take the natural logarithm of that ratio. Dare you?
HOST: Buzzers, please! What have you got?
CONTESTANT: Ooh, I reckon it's -0.08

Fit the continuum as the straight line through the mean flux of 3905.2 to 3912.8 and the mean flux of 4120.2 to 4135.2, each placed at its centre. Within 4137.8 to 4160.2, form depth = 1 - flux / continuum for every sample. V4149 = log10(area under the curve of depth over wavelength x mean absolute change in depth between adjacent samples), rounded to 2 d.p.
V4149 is -2.46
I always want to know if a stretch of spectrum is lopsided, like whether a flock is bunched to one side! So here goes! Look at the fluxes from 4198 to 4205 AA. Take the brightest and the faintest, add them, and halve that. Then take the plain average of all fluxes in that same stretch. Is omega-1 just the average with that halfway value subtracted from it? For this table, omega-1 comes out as 0.001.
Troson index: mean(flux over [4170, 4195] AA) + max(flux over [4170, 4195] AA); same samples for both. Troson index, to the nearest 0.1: 18.6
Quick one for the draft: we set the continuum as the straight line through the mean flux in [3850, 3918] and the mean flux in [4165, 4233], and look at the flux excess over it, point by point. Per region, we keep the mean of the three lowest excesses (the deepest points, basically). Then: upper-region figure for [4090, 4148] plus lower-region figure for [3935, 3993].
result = -0.74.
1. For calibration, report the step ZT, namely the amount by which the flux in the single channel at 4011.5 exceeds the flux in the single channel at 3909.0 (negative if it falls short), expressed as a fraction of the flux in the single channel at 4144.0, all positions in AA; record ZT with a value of -0.12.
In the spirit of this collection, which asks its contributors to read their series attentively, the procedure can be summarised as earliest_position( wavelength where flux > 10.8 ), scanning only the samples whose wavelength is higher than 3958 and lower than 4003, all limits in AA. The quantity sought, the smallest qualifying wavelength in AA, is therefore 3959.0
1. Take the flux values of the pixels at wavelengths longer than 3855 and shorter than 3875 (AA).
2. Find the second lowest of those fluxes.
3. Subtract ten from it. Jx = 2.7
